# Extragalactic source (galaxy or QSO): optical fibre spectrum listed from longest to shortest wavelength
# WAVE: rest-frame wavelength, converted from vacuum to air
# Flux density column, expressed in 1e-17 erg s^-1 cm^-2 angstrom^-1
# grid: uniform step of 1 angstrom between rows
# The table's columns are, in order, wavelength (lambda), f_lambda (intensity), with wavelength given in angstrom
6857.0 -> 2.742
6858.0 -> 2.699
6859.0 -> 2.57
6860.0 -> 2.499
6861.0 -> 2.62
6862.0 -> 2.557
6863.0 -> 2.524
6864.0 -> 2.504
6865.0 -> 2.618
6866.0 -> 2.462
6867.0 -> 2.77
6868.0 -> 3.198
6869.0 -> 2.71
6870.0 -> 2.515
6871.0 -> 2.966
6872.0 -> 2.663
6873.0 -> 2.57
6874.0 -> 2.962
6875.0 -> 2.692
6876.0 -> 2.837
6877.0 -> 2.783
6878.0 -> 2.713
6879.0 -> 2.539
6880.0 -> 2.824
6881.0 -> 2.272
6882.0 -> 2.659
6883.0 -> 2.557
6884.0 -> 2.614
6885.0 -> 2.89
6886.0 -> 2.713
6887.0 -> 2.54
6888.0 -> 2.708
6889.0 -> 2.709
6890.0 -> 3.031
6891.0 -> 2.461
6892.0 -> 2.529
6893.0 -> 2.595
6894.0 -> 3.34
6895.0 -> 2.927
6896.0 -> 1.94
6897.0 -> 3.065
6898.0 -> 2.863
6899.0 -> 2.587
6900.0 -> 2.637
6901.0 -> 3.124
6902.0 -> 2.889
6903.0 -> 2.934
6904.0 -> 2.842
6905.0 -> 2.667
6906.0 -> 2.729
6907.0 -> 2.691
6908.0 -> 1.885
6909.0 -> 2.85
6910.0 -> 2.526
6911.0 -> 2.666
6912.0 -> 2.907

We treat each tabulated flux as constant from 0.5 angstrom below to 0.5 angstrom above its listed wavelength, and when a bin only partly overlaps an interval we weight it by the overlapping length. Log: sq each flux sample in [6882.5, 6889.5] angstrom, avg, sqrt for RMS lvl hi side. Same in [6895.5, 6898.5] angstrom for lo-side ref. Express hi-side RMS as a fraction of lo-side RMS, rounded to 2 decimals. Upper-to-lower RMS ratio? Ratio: 1.00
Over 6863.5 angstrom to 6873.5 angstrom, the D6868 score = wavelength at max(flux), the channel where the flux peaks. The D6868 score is 6868.0 angstrom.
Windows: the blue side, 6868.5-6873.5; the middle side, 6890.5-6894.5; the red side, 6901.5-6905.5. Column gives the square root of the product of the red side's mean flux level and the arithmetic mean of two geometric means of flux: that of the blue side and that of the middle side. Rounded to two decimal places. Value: 2.76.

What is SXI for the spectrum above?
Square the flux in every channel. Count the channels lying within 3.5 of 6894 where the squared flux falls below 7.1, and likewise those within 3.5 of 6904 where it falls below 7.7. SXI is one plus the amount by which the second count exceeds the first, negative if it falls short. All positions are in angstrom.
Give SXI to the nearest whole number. 0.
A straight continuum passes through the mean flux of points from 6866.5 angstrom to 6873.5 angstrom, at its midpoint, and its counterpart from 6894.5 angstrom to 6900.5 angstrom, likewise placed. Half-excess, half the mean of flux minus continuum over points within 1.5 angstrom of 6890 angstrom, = 0.018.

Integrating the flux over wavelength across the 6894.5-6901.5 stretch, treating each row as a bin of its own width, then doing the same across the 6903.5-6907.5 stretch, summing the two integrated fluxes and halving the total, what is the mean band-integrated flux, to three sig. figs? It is 15.0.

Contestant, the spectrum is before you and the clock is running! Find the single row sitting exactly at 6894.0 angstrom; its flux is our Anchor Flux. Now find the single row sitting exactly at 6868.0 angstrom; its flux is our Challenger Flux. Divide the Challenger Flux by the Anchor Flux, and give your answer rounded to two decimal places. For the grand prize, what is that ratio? 0.96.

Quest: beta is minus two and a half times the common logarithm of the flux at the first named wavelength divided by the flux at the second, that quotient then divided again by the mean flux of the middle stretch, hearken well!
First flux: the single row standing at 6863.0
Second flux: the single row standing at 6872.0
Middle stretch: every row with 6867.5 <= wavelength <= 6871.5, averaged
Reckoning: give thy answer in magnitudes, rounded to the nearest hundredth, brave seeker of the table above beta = 1.19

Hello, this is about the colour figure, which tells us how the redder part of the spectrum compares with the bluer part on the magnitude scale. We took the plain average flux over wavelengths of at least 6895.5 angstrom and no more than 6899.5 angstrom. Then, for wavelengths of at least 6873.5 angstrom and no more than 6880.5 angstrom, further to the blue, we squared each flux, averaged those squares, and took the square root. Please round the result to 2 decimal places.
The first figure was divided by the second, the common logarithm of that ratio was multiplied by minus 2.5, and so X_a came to 0.06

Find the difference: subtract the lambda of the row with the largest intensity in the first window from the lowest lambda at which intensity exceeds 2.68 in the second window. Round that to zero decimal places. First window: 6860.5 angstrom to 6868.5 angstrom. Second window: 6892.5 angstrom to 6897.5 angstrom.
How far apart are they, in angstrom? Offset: 26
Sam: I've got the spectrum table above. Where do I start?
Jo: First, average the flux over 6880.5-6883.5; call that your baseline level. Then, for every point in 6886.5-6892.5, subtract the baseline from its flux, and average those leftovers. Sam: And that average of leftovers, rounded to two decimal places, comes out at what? 0.17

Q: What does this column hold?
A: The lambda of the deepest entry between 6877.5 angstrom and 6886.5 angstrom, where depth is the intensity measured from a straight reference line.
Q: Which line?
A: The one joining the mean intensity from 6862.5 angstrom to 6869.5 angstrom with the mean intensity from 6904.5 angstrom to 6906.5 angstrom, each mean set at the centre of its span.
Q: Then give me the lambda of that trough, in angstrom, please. 6881.0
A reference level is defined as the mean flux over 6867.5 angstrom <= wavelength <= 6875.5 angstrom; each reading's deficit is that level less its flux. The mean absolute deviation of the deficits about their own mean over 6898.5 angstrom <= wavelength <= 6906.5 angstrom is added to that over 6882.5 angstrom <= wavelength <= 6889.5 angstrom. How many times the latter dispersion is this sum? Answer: 2.6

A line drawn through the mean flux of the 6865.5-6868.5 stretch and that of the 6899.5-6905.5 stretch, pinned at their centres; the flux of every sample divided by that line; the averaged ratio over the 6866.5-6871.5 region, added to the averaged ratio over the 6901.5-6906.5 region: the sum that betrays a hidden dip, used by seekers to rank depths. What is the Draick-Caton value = 1.99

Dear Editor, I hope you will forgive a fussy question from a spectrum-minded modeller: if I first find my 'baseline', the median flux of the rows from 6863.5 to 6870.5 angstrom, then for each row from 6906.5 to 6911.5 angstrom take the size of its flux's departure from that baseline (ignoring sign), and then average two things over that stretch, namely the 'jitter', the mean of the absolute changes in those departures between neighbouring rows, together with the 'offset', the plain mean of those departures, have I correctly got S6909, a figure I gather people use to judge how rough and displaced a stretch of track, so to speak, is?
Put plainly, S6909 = 0.29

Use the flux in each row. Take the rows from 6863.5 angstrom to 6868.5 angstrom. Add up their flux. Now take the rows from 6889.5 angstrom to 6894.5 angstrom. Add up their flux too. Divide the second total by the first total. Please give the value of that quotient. 1.03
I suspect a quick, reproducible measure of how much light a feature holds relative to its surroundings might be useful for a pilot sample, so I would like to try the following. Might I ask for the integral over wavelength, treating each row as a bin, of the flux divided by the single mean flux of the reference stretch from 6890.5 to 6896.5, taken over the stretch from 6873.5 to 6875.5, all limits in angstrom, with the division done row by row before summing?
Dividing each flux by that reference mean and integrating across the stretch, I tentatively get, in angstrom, 2.1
